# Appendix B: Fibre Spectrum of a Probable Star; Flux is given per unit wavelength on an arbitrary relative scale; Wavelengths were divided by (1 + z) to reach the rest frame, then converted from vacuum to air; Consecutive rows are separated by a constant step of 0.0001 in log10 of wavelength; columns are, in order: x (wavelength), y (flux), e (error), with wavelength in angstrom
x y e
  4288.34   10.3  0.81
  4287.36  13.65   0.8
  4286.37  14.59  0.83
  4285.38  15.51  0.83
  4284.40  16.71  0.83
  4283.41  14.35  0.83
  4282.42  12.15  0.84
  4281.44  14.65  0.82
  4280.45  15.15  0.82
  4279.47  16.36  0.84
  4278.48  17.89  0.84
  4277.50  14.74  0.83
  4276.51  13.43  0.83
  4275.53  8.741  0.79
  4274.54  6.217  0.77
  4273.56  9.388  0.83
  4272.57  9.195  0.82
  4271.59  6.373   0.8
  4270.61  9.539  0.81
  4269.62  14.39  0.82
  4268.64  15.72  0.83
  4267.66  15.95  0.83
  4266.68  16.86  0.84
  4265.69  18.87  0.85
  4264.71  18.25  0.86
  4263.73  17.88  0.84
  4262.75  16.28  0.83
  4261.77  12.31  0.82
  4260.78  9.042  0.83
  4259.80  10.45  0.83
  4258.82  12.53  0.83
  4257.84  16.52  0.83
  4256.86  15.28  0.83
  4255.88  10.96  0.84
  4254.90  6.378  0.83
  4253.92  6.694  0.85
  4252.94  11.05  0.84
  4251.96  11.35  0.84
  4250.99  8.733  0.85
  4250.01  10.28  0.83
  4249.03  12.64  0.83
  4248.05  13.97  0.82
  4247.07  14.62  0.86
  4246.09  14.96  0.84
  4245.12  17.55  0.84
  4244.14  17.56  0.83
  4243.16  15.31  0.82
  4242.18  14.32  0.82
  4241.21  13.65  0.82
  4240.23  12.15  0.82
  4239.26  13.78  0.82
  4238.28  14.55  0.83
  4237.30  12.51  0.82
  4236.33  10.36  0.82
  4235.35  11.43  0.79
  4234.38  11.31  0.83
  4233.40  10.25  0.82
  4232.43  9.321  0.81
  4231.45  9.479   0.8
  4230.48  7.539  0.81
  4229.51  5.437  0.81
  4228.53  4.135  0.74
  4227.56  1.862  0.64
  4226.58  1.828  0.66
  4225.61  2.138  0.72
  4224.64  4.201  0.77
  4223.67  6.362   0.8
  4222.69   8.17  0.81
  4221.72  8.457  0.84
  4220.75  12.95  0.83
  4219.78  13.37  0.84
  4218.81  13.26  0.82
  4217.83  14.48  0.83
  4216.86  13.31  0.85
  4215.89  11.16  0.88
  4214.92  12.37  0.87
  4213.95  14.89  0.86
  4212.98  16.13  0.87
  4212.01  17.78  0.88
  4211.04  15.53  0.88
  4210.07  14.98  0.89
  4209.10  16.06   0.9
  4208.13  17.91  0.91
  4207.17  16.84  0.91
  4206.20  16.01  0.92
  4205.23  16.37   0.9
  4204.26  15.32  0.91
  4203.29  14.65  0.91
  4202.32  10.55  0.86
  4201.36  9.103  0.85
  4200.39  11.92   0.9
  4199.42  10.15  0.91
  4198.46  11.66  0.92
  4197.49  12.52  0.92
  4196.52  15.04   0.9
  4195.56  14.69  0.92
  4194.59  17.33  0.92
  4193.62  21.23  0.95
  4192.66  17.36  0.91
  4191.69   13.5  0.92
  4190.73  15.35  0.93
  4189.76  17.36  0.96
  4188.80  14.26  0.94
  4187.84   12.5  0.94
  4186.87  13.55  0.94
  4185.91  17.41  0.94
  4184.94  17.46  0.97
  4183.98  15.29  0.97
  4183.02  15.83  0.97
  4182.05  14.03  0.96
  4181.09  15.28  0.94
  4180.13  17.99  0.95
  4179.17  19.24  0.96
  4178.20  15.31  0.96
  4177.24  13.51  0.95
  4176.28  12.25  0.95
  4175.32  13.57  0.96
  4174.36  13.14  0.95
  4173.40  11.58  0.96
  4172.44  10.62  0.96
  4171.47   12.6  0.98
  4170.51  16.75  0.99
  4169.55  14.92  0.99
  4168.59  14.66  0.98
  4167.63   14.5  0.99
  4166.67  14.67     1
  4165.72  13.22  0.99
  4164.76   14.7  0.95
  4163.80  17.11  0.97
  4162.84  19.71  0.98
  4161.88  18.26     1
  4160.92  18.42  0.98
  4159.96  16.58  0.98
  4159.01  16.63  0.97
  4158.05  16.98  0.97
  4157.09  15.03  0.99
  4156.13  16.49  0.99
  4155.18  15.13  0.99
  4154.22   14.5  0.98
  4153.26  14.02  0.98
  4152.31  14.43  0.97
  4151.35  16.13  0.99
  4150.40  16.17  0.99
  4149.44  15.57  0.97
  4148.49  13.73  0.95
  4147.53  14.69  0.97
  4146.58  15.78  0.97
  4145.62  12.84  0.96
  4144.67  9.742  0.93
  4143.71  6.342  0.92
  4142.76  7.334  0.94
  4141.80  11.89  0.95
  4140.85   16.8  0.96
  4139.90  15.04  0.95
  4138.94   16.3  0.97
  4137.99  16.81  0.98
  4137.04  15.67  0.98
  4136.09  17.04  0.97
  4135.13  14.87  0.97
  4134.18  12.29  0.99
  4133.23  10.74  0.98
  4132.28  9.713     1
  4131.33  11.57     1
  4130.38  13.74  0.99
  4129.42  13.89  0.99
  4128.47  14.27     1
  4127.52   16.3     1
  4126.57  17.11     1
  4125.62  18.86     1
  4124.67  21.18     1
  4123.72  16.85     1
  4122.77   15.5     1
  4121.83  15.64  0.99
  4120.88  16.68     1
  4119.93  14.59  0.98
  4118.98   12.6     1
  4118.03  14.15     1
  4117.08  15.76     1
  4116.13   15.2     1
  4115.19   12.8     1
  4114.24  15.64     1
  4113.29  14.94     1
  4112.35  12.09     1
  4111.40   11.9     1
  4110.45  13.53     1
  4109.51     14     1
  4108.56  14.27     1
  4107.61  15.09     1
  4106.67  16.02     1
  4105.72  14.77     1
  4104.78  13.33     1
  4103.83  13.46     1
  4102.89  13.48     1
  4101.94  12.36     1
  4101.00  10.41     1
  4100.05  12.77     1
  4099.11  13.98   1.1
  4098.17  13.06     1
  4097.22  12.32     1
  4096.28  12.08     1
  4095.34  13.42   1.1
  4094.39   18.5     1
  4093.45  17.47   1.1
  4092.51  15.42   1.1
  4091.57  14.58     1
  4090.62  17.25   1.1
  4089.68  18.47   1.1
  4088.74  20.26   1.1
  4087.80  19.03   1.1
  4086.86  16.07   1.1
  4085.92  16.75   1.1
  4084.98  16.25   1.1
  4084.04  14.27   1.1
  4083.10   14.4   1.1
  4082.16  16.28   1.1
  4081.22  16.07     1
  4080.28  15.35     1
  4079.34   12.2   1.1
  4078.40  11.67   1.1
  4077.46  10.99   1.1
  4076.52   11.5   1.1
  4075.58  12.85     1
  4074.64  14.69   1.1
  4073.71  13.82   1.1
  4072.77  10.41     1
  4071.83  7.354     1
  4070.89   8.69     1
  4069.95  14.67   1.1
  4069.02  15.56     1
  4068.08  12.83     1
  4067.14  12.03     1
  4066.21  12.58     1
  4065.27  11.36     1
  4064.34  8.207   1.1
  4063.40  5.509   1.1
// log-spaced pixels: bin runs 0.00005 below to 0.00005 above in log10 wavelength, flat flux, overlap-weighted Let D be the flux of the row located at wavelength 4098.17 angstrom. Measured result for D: 13.06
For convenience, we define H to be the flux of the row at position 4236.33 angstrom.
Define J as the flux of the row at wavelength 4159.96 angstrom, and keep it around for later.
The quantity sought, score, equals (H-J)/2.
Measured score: -3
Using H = 10.36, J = 16.58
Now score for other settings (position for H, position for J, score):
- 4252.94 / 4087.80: -4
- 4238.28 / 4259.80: 2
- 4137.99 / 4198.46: 3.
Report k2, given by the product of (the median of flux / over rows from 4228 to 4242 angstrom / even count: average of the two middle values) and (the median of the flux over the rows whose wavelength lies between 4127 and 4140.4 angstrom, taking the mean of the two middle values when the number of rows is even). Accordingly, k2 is 158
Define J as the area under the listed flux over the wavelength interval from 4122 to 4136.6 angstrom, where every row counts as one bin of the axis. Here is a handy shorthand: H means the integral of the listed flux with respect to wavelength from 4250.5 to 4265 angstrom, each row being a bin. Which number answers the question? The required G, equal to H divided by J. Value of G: 0.81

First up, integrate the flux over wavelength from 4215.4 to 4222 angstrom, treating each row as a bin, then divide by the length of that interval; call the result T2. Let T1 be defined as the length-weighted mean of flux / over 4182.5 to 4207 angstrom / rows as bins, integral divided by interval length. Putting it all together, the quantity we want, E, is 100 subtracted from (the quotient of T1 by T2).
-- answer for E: -98.8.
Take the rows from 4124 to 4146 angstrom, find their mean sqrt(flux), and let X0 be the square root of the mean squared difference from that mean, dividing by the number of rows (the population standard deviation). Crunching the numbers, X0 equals 0.50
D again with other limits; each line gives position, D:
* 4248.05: 13.97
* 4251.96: 11.35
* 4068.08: 12.83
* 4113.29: 14.94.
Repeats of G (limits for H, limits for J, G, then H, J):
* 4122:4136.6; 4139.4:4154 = 1.12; 218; 195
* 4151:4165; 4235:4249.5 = 1.13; 228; 203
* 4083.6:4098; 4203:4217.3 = 1.06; 232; 219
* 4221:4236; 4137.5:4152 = 0.52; 104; 198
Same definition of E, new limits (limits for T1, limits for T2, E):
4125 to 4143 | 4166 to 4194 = -99.0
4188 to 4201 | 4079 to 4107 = -99.0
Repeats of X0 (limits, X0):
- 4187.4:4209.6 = 0.37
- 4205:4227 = 0.82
